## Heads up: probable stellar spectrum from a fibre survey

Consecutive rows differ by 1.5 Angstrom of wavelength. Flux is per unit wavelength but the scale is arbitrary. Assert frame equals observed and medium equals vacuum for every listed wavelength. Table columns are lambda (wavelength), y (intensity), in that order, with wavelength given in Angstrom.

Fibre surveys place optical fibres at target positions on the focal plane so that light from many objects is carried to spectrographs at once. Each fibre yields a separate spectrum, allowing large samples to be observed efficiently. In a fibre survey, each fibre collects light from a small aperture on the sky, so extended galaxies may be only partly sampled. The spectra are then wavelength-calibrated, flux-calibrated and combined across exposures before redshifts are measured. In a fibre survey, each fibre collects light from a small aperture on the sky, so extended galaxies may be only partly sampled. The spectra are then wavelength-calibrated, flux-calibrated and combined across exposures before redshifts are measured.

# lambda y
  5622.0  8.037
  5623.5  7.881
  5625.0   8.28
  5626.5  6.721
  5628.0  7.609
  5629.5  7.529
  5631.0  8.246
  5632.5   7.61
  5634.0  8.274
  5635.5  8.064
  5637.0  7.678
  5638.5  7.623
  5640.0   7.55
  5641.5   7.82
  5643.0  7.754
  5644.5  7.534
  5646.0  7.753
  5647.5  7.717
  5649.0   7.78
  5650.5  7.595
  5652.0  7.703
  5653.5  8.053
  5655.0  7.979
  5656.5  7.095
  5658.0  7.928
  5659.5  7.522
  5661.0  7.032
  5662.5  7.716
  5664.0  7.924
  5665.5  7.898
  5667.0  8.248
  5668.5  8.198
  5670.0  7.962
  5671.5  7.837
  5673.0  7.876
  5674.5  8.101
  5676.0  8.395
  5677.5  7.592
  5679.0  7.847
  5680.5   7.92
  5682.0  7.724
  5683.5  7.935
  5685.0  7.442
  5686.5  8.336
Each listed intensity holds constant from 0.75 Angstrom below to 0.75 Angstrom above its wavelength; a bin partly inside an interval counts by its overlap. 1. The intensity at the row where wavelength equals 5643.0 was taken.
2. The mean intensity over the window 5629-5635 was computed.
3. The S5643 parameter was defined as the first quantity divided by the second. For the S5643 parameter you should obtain 0.98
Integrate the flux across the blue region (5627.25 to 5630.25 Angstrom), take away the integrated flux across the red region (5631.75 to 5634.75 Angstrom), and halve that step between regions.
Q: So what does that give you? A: -0.6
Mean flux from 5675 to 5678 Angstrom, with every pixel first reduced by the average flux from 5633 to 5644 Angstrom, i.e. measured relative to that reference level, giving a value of 0.2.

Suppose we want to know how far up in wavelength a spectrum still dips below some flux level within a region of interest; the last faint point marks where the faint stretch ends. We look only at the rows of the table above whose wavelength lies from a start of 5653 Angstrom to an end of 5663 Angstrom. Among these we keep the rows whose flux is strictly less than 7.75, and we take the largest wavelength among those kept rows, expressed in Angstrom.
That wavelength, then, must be 5662.5 Angstrom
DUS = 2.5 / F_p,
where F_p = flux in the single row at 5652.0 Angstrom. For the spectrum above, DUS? 0.325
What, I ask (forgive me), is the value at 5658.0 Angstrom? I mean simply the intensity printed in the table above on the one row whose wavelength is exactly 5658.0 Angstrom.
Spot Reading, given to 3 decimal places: 7.928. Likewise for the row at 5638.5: 7.623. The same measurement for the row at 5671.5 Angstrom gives 7.837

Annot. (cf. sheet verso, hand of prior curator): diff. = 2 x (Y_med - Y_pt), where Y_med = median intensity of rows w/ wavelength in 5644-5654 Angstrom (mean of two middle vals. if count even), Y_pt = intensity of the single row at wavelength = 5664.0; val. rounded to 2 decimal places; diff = -0.41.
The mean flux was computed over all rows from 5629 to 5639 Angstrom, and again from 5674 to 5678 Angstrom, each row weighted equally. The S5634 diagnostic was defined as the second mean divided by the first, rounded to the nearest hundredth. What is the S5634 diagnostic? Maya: 1.02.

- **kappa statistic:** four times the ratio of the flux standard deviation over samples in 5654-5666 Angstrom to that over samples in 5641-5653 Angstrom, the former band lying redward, 15.9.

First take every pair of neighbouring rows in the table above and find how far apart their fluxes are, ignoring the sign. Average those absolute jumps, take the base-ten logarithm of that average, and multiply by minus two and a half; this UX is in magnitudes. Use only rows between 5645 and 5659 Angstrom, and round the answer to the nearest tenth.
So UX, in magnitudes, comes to 1.2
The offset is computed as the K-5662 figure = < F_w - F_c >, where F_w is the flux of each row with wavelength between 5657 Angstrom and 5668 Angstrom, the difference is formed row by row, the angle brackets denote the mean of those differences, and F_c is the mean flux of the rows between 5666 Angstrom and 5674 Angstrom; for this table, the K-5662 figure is -0.27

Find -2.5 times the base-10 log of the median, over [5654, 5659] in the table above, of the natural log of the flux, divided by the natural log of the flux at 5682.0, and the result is -0.014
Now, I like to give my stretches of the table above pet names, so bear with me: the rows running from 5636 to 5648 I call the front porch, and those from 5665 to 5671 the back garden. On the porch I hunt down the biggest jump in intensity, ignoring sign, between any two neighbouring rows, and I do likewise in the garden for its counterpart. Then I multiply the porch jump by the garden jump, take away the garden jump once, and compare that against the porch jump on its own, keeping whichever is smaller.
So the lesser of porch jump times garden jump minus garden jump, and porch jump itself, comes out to -0.26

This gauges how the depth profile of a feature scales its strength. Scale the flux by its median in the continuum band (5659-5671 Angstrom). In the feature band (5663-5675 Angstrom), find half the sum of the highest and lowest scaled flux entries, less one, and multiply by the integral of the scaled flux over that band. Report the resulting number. 0.20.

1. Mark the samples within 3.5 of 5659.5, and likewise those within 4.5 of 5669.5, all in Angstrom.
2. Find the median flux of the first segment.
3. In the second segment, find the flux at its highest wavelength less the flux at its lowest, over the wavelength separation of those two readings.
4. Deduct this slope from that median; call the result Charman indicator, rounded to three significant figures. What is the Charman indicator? 7.52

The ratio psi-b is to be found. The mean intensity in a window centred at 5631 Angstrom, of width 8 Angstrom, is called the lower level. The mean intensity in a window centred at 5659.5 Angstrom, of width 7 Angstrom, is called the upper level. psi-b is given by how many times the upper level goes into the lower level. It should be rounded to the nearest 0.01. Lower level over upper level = 1.05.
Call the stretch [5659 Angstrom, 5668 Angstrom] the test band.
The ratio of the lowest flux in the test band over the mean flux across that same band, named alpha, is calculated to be 0.91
